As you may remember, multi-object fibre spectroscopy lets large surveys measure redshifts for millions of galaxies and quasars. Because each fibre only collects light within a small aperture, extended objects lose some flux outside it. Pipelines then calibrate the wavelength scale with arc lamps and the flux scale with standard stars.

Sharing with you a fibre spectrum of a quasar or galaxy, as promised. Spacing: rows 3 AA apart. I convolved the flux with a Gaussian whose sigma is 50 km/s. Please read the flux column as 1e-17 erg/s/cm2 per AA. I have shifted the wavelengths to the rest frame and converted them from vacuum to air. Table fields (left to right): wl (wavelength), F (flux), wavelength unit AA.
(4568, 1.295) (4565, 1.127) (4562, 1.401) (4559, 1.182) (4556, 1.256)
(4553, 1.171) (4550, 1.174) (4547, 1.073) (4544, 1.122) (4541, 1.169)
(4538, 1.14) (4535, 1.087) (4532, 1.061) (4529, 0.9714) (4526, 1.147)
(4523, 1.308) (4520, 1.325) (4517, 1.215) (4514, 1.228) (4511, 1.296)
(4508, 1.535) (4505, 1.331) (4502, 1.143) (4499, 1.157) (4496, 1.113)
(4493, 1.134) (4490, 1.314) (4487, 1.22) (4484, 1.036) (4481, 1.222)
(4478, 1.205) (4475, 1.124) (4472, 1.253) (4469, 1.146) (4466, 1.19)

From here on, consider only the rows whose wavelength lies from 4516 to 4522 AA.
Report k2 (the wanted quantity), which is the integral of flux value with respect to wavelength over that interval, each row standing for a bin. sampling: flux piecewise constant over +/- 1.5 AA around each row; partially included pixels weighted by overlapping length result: 7.7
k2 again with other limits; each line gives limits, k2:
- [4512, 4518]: 7.4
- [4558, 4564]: 7.7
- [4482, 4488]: 6.8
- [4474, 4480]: 7.0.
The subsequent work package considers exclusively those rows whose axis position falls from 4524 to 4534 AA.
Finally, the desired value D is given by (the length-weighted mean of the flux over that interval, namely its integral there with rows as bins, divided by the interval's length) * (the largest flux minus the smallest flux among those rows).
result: 0.19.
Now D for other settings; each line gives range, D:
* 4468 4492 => 0.33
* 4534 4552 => 0.11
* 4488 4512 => 0.53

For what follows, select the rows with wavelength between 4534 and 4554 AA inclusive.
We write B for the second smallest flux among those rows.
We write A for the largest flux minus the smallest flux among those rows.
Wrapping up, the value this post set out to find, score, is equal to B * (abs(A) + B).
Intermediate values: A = 0.10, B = 1.087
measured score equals 1.29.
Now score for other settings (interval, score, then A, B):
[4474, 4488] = 1.47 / 0.19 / 1.124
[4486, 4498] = 1.51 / 0.20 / 1.134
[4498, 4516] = 1.79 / 0.39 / 1.157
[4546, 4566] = 1.64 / 0.33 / 1.127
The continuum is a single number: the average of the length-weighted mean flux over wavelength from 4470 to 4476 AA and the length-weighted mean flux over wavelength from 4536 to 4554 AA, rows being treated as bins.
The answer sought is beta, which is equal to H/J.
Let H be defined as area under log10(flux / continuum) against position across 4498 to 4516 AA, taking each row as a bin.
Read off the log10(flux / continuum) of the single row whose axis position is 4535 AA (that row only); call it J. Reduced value -24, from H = 0.72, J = -0.03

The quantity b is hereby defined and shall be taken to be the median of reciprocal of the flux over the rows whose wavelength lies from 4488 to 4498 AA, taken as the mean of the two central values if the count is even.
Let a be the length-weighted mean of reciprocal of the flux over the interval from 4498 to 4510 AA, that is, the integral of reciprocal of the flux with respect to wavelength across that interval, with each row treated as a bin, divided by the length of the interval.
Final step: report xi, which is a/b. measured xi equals 0.89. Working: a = 0.78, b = 0.88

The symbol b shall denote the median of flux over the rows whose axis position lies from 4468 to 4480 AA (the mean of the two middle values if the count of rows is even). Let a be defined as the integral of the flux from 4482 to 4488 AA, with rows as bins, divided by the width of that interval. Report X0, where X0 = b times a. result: 1.33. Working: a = 1.13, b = 1.18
